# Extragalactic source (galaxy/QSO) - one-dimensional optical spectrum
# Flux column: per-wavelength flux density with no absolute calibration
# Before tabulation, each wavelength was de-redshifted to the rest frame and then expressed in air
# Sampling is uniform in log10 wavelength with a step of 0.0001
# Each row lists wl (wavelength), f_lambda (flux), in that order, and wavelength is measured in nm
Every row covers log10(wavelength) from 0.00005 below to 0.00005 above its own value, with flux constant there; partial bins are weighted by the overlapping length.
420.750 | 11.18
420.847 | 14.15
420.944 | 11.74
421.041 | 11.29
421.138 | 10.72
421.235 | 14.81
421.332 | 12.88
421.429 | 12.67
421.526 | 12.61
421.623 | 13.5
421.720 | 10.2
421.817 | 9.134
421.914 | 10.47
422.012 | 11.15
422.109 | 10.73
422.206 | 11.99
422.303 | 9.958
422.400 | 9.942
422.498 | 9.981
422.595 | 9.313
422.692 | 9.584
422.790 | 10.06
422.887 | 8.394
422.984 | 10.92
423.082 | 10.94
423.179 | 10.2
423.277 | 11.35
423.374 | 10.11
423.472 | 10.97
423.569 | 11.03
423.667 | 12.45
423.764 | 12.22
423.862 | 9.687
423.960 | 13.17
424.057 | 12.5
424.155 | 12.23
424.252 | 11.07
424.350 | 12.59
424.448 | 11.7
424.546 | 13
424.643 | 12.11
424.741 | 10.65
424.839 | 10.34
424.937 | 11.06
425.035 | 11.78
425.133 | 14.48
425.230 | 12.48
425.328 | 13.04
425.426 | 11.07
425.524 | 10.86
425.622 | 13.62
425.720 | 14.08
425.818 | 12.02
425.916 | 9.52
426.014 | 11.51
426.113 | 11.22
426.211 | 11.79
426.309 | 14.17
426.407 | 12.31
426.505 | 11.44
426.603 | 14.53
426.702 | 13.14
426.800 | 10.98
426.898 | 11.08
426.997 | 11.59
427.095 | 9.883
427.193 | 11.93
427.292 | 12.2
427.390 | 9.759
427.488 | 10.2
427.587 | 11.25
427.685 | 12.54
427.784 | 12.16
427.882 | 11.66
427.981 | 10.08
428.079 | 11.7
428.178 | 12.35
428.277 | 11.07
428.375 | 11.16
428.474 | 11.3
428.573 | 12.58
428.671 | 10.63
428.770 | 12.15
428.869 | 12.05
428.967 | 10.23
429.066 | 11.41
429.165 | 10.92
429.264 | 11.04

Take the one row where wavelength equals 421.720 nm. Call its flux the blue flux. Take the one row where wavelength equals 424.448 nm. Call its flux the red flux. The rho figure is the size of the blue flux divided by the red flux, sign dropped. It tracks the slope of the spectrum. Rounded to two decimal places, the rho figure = 0.87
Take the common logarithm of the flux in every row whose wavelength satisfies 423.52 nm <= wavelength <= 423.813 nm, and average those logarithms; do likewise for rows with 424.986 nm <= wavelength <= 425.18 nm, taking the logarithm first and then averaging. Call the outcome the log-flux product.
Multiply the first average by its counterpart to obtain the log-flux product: 1.20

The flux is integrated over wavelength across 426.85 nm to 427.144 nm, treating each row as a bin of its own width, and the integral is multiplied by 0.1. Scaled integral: 0.32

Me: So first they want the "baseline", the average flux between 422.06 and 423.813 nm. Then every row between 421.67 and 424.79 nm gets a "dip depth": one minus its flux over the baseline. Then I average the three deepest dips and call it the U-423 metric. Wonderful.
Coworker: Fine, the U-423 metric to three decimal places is 0.153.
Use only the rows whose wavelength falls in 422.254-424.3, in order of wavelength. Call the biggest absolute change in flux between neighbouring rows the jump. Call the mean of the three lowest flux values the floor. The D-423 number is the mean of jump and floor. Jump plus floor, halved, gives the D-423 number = 6.3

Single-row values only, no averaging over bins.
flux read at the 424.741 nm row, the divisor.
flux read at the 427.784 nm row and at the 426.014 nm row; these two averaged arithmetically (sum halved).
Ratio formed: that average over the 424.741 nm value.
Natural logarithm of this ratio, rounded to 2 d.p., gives 0.11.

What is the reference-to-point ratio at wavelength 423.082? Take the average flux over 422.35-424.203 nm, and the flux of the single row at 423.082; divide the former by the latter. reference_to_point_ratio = 0.99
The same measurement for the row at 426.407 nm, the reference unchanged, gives 0.88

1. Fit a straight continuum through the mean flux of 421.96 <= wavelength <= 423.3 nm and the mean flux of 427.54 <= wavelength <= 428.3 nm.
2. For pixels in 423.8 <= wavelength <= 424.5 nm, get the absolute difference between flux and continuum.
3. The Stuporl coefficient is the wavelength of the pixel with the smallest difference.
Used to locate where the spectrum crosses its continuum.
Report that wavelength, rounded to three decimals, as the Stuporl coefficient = 424.252 nm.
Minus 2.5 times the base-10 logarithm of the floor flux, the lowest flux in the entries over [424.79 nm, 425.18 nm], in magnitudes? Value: -2.54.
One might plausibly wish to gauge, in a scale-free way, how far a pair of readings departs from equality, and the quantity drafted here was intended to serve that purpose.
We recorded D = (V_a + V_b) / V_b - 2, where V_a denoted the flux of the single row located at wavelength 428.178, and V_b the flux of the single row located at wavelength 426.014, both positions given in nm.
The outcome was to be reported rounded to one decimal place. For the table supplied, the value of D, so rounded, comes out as 0.1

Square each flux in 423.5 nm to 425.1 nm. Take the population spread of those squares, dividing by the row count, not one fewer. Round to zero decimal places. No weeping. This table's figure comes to 22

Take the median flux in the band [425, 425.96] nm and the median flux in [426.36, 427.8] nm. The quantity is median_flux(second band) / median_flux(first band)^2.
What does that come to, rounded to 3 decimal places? 0.077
